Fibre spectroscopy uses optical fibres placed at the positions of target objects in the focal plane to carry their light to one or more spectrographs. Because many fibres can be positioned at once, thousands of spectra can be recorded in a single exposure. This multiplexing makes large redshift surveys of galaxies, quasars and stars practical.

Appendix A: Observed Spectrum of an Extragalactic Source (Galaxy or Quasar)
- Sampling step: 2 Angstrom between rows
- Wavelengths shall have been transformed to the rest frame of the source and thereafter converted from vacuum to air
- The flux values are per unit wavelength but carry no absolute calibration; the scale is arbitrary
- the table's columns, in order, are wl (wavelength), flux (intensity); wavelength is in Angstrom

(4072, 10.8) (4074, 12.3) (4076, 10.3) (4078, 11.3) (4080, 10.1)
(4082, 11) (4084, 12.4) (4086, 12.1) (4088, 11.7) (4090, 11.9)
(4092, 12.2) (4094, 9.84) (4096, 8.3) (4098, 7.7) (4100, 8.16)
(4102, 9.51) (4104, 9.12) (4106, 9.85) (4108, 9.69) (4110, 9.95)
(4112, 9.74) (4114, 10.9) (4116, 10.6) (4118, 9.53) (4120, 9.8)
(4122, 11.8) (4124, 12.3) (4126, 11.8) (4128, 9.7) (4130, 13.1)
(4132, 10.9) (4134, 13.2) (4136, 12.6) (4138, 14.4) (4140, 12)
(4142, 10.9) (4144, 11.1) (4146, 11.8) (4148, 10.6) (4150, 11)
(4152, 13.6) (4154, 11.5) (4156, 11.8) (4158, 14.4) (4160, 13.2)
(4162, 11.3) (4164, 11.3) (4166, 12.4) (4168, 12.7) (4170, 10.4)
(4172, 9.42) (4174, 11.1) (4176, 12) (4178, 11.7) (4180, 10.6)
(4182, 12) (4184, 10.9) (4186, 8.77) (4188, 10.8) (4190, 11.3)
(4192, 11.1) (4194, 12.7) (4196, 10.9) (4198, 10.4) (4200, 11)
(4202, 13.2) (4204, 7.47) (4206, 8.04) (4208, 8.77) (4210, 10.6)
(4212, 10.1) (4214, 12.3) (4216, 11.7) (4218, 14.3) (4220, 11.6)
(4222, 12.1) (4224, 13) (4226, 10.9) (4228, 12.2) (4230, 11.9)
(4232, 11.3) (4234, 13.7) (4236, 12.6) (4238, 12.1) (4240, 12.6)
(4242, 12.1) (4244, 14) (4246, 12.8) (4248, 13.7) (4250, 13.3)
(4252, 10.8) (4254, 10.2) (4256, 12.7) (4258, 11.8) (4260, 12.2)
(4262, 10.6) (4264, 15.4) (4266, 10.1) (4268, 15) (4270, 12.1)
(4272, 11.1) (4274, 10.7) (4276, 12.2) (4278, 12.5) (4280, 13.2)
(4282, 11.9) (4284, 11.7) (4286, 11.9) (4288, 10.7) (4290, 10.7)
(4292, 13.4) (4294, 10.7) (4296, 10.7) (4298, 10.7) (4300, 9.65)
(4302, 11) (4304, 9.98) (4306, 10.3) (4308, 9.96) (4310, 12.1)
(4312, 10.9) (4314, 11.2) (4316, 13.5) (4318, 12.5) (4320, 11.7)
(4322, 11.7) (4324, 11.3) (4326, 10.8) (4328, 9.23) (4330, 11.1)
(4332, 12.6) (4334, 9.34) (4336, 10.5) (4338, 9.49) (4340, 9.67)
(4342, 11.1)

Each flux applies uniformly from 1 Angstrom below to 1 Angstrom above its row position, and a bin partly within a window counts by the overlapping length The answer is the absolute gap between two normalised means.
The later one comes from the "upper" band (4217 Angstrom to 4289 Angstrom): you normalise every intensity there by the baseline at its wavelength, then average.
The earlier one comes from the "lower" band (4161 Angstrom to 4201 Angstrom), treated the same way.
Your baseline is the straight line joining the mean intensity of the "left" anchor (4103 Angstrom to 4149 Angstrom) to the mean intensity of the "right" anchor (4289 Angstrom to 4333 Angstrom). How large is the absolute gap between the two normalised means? 0.097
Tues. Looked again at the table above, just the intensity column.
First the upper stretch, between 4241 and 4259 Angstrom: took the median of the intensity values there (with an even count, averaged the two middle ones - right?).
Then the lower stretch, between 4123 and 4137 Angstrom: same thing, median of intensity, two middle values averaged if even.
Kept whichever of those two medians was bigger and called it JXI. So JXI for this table 12.7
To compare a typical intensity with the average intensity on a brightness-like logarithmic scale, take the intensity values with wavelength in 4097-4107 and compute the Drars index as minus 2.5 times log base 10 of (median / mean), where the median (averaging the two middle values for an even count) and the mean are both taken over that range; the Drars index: -0.03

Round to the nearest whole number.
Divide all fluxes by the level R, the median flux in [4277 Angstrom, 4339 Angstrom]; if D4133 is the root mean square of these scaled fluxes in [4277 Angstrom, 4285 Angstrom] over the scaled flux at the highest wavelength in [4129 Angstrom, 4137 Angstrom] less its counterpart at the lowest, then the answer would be -25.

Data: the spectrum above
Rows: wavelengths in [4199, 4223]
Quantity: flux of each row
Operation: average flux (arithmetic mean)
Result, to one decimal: 10.9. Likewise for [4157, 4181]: 11.7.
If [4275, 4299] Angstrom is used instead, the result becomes 11.7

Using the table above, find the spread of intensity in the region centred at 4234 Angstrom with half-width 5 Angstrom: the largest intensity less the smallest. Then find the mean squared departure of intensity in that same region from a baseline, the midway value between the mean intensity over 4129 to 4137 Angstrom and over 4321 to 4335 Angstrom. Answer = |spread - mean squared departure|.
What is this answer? 1.3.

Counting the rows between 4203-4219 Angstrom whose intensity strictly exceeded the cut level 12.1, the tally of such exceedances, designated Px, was 2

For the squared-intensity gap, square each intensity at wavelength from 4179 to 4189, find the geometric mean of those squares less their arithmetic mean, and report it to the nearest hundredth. -2.23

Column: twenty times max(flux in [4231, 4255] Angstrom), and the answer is 280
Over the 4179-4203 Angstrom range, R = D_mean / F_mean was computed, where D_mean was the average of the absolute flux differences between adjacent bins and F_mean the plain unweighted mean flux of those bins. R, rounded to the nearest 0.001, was 0.115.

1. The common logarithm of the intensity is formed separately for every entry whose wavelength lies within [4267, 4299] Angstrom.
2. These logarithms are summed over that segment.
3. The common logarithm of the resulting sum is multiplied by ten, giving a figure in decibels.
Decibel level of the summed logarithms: 12.3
